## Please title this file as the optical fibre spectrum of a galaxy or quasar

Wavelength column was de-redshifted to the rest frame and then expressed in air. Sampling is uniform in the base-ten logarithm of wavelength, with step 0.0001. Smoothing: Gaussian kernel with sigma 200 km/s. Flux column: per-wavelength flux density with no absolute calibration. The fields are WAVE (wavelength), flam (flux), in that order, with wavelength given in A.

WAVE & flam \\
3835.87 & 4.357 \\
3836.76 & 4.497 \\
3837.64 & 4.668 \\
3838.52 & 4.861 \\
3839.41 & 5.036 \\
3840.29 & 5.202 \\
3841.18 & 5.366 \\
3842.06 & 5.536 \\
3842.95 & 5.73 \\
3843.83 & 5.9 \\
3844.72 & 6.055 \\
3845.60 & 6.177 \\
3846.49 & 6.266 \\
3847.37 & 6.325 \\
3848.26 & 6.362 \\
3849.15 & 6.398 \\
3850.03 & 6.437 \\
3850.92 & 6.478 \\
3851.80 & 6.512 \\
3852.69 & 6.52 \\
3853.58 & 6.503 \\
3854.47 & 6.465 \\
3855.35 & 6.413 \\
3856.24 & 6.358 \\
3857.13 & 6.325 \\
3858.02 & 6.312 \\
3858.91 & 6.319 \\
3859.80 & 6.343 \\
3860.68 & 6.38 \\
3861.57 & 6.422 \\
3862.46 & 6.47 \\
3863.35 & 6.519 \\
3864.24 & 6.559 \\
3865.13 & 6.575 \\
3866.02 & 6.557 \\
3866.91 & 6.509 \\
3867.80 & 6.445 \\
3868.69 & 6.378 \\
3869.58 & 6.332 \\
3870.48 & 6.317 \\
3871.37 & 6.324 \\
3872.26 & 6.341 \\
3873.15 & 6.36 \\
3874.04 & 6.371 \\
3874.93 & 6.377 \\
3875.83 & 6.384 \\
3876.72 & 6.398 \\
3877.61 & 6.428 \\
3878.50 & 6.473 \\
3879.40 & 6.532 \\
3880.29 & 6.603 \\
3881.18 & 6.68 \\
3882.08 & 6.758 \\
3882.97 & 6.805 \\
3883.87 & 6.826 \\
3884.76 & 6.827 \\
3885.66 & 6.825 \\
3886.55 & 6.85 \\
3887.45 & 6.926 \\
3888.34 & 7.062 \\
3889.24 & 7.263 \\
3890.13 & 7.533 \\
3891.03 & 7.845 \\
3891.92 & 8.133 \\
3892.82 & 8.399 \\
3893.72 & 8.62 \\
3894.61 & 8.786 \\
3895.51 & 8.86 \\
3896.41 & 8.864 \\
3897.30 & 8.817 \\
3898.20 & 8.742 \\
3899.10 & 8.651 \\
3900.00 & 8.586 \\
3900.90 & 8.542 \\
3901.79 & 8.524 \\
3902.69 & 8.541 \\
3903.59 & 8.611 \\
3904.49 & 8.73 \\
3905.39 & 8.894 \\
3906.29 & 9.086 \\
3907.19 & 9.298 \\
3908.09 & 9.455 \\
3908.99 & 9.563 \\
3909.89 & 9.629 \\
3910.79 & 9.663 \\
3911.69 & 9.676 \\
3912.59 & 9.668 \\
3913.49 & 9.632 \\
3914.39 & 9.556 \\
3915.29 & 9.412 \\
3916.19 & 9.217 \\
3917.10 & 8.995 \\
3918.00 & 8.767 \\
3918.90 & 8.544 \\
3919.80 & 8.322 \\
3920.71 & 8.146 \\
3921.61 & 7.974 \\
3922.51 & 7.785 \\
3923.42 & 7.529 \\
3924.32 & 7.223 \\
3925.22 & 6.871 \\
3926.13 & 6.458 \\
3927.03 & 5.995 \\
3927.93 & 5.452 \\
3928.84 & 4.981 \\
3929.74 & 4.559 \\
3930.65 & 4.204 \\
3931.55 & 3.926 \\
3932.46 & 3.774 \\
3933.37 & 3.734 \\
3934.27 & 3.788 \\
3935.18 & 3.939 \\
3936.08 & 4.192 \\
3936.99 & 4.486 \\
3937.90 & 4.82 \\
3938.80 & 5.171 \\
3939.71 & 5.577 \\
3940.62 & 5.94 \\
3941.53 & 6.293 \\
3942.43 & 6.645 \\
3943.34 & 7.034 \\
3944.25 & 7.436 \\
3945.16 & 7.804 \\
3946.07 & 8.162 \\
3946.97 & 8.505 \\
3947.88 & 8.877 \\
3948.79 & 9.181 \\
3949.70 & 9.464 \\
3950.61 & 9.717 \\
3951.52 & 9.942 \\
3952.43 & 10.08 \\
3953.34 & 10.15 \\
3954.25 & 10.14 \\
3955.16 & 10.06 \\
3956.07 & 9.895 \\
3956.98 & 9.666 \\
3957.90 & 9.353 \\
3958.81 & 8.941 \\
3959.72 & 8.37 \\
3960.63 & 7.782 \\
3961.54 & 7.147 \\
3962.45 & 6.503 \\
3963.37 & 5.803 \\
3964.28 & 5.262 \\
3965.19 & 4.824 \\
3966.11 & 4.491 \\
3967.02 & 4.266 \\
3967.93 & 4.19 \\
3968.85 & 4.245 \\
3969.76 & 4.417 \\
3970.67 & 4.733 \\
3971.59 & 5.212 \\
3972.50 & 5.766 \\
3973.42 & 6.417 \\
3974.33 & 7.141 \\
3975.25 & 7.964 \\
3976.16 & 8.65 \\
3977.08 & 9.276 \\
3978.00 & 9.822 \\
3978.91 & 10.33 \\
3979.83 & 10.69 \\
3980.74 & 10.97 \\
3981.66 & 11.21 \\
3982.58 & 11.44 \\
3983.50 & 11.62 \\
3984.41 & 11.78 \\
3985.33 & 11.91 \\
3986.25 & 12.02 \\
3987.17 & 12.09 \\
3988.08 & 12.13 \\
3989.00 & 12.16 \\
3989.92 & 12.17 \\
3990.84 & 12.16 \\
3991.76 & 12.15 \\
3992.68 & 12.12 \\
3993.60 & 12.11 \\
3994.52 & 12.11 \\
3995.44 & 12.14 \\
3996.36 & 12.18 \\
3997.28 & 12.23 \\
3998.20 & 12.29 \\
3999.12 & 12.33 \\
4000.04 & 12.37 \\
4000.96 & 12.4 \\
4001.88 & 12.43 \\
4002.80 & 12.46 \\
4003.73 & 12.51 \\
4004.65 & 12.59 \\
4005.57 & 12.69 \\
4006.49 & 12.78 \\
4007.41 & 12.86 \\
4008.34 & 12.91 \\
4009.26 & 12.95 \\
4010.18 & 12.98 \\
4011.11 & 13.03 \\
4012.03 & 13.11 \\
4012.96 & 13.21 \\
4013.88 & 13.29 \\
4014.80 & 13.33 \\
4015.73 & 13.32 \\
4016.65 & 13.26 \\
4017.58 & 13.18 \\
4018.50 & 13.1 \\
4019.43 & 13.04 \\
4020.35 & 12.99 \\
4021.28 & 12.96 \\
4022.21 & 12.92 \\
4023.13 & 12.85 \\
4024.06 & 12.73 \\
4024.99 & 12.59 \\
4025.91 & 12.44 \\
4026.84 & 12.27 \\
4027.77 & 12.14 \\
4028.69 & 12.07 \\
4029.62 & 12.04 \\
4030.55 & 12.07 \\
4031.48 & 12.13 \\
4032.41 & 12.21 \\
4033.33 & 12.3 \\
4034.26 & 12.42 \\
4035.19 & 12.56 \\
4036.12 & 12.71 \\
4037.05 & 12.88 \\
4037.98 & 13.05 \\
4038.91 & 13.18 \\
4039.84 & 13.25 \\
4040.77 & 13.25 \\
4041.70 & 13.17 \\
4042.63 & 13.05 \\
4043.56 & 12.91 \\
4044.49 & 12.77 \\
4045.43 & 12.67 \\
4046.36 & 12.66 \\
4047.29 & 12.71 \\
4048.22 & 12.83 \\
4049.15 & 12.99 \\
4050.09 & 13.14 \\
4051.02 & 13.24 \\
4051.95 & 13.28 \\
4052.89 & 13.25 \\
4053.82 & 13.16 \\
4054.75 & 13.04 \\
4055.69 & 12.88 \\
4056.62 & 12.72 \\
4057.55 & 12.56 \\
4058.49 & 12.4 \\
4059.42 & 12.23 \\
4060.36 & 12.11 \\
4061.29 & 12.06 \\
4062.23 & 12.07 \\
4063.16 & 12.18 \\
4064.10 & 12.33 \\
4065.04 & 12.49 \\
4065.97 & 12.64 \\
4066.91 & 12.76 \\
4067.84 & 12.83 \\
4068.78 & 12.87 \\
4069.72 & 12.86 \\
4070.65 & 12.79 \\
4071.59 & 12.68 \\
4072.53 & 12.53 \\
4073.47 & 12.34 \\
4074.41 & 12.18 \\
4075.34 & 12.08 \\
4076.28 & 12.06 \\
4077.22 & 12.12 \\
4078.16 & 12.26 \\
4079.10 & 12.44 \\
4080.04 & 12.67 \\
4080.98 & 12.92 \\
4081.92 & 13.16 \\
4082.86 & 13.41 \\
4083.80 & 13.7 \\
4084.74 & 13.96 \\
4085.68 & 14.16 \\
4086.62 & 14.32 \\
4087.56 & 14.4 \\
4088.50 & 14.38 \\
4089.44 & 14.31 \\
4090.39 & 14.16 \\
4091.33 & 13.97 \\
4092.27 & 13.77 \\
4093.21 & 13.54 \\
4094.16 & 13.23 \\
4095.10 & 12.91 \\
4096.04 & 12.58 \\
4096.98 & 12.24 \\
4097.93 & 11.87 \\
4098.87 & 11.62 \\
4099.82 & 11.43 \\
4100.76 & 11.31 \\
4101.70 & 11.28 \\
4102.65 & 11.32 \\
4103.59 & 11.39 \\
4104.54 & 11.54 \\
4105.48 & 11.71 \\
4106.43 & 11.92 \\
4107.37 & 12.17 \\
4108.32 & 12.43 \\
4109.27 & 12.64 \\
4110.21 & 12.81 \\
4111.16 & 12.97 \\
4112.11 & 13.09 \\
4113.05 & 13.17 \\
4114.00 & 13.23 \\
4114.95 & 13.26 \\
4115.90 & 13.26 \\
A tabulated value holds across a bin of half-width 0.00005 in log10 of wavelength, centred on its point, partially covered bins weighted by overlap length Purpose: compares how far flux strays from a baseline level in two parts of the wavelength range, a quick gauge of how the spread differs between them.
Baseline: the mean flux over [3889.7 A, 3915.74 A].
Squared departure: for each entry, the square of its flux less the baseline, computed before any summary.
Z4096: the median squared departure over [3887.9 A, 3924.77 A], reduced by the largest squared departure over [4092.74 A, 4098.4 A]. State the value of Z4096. -21.2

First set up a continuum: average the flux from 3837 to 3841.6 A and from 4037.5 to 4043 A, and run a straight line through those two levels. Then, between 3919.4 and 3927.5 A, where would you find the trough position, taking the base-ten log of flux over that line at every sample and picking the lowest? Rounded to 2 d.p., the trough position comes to 3927.03 A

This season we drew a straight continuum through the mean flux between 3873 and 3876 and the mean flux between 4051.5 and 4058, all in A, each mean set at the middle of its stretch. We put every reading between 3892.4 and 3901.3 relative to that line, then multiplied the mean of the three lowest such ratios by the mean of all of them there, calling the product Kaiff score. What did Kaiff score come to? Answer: 1.42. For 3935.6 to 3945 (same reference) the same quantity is 0.34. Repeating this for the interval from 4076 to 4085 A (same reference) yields 0.81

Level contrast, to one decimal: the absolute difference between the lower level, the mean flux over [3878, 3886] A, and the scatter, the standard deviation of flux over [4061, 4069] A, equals 6.4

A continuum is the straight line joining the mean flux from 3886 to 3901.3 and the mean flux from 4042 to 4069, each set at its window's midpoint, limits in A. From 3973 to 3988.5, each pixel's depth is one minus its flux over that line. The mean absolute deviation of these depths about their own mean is 0.13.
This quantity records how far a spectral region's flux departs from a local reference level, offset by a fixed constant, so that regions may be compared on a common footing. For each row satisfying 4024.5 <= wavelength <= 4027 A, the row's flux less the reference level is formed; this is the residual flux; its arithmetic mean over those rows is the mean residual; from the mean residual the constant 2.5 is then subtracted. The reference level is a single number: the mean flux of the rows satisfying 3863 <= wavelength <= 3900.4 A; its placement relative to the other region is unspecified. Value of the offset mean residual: 3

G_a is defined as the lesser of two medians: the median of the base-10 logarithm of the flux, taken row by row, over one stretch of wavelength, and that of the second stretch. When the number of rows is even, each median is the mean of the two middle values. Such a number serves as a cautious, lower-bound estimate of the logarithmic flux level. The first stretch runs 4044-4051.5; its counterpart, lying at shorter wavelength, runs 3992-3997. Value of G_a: 1.08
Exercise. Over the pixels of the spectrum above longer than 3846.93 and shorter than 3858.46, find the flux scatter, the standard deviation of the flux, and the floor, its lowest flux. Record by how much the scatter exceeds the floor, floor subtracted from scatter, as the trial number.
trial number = -6.2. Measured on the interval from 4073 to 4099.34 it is -10.7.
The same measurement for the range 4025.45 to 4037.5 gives -11.8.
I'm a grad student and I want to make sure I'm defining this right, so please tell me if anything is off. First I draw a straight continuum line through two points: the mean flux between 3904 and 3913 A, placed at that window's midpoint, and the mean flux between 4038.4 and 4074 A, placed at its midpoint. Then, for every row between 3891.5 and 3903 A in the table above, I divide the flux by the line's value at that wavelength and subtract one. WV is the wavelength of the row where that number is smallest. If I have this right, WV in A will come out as 3891.92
